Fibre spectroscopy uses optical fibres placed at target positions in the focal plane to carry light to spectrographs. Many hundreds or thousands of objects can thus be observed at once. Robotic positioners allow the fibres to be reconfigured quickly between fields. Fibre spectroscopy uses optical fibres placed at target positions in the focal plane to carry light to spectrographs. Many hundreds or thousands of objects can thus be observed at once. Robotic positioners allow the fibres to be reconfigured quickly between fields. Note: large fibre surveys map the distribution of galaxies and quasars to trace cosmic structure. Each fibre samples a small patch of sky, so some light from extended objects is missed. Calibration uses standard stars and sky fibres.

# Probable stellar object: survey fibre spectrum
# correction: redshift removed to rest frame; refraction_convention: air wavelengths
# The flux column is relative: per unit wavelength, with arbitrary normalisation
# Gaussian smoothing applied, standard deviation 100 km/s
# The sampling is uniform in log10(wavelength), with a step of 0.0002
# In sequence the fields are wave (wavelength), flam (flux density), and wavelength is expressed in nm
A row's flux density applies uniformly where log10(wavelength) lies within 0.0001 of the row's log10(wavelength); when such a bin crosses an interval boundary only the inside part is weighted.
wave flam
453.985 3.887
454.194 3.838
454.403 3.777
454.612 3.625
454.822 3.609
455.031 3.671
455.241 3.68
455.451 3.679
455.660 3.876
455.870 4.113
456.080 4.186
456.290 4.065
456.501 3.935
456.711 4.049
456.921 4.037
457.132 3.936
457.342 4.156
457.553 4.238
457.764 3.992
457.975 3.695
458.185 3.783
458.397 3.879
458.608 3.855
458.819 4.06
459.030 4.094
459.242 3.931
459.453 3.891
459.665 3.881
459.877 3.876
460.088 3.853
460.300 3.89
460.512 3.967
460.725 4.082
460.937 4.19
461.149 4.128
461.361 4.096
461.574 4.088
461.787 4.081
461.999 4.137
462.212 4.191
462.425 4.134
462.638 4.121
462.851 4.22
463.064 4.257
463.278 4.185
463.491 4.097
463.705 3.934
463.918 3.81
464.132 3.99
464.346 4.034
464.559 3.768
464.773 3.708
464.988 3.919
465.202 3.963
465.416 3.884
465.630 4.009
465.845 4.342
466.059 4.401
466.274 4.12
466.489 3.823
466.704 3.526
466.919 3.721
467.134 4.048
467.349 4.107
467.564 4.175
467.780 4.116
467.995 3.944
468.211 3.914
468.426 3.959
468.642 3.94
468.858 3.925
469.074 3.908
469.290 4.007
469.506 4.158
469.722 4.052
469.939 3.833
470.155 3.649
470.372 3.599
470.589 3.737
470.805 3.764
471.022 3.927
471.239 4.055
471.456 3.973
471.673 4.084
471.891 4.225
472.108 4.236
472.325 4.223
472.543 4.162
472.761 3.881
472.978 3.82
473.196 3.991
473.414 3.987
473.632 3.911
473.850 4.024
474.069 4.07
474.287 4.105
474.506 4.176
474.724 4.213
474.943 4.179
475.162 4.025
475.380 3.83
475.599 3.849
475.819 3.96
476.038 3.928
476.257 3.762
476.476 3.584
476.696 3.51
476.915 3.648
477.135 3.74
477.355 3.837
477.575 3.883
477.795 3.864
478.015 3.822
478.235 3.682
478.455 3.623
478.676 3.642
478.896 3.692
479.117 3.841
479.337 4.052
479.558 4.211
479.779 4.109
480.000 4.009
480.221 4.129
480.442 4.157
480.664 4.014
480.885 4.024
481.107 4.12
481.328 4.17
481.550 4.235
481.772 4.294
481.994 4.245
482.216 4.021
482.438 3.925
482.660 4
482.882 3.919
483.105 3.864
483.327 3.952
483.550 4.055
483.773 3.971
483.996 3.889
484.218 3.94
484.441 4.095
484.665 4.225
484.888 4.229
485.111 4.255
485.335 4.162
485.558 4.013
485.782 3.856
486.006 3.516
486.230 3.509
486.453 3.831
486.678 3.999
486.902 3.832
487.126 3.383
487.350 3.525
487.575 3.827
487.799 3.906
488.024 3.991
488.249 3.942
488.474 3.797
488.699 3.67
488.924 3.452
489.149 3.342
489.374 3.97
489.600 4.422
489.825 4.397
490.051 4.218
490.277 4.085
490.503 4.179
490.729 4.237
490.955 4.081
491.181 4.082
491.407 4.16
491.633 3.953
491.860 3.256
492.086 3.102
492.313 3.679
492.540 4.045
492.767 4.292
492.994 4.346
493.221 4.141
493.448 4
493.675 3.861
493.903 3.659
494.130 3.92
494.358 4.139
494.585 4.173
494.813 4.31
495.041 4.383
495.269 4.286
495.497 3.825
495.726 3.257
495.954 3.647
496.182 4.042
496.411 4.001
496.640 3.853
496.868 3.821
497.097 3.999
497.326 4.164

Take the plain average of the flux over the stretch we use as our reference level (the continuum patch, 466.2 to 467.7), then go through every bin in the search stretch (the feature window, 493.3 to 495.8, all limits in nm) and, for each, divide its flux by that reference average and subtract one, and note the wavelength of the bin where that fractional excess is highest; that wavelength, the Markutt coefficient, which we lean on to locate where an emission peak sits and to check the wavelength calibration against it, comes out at 495.041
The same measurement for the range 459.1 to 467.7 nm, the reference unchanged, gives 466.059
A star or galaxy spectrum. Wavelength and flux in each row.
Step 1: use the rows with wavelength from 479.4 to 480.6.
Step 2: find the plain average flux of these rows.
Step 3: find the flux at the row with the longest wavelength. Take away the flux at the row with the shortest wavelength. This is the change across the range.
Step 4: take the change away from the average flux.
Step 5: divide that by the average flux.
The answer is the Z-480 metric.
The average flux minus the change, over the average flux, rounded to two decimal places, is 1.01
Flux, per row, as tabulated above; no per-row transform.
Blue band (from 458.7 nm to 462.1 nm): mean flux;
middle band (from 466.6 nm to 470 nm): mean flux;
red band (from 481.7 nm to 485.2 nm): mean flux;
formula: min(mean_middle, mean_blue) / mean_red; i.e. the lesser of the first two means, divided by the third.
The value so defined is 0.98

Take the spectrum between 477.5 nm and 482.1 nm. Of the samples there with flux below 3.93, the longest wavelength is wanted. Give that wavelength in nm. 479.117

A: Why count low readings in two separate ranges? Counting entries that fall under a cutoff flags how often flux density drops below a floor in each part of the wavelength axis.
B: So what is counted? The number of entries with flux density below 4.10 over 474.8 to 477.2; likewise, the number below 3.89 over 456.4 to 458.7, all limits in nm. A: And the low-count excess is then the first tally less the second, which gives 6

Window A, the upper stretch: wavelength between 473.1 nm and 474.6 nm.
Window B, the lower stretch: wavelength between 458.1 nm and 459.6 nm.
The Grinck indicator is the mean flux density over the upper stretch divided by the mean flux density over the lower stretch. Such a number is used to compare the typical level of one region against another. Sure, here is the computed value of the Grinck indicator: 1.03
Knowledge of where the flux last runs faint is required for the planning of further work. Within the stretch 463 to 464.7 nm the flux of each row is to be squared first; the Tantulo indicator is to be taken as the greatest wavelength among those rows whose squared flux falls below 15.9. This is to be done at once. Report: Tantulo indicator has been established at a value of 464.559 nm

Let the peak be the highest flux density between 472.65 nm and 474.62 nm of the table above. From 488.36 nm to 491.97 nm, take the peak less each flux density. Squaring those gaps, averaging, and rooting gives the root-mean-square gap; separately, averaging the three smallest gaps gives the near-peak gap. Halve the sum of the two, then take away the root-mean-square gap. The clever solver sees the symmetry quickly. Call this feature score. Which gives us -0.29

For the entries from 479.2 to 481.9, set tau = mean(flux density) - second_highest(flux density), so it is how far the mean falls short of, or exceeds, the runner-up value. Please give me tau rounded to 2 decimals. -0.11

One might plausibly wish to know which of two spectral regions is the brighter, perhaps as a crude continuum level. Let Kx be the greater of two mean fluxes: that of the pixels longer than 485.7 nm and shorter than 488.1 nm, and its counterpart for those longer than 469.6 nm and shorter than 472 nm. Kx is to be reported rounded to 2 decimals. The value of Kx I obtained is 3.90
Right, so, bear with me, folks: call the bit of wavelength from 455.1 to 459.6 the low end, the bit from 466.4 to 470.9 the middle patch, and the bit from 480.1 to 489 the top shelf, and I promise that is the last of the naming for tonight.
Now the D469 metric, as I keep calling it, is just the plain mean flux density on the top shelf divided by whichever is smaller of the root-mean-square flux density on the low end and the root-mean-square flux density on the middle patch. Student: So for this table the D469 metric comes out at 1.01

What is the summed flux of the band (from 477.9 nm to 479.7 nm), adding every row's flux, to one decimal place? 30.6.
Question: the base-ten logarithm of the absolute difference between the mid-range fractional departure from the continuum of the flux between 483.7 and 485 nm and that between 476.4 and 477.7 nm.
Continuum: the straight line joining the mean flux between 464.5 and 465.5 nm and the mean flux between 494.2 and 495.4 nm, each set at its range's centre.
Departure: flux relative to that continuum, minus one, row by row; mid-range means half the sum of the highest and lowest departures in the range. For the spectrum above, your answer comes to -1.2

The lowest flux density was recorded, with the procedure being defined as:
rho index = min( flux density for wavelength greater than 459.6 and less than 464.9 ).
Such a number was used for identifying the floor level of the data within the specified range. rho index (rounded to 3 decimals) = 3.708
